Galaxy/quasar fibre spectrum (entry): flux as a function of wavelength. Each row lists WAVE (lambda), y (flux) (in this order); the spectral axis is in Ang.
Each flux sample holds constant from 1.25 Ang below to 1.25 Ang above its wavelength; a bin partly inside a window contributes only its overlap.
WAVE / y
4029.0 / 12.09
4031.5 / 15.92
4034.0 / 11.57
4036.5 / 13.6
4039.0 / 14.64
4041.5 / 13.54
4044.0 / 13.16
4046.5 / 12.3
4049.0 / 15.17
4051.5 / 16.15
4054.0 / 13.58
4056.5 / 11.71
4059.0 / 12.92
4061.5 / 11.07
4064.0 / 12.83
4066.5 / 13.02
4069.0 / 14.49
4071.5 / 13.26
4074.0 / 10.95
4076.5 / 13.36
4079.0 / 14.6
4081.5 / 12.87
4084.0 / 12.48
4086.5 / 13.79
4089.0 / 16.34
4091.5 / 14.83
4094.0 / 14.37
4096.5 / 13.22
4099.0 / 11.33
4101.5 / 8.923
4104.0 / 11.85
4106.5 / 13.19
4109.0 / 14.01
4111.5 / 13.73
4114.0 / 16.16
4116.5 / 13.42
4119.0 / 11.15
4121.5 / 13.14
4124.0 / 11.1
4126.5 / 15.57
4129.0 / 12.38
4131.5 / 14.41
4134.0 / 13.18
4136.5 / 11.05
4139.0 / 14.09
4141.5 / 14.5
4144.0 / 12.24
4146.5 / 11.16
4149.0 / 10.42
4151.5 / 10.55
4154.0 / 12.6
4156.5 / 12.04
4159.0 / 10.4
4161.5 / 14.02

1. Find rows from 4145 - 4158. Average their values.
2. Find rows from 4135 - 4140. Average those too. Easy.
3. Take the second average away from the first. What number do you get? -1.2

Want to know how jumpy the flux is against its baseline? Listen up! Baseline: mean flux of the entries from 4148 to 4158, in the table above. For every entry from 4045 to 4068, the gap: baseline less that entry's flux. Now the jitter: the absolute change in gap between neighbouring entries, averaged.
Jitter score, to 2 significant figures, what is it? 1.7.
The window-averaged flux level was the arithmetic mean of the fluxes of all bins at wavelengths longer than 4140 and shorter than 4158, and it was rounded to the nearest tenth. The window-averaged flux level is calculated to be 11.9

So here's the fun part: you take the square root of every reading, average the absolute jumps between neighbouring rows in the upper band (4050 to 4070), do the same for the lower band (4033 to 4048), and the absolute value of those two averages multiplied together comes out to 0.03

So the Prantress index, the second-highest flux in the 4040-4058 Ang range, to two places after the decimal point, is 15.17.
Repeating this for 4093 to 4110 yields 14.01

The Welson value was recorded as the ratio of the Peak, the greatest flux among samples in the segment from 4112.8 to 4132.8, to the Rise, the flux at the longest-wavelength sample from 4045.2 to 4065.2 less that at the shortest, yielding 30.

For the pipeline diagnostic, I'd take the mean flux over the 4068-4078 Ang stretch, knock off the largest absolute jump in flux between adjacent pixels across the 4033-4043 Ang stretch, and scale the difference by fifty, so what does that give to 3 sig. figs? 549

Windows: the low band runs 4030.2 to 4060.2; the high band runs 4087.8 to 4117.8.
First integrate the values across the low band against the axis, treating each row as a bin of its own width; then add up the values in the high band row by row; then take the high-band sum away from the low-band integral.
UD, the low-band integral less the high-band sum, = 249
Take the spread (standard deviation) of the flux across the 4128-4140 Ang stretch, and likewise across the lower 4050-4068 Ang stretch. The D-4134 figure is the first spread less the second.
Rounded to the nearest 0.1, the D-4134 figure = -0.3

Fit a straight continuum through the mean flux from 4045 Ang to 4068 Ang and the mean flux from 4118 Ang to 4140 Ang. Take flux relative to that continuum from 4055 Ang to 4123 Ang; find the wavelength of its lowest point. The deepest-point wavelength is 4101.5 Ang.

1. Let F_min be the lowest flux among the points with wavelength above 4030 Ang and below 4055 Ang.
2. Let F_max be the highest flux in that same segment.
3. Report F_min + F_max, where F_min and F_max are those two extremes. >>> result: 27.7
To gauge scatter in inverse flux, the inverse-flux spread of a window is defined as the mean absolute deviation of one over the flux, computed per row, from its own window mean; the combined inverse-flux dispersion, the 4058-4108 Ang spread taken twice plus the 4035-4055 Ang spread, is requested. 0.0201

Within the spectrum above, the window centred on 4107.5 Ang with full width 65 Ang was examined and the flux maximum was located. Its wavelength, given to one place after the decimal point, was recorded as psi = 4089.0 Ang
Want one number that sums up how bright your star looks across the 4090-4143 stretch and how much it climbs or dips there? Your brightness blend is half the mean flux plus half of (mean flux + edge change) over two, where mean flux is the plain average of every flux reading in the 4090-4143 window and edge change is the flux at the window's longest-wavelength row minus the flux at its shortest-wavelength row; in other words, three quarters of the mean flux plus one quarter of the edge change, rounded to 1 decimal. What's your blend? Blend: 9.8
